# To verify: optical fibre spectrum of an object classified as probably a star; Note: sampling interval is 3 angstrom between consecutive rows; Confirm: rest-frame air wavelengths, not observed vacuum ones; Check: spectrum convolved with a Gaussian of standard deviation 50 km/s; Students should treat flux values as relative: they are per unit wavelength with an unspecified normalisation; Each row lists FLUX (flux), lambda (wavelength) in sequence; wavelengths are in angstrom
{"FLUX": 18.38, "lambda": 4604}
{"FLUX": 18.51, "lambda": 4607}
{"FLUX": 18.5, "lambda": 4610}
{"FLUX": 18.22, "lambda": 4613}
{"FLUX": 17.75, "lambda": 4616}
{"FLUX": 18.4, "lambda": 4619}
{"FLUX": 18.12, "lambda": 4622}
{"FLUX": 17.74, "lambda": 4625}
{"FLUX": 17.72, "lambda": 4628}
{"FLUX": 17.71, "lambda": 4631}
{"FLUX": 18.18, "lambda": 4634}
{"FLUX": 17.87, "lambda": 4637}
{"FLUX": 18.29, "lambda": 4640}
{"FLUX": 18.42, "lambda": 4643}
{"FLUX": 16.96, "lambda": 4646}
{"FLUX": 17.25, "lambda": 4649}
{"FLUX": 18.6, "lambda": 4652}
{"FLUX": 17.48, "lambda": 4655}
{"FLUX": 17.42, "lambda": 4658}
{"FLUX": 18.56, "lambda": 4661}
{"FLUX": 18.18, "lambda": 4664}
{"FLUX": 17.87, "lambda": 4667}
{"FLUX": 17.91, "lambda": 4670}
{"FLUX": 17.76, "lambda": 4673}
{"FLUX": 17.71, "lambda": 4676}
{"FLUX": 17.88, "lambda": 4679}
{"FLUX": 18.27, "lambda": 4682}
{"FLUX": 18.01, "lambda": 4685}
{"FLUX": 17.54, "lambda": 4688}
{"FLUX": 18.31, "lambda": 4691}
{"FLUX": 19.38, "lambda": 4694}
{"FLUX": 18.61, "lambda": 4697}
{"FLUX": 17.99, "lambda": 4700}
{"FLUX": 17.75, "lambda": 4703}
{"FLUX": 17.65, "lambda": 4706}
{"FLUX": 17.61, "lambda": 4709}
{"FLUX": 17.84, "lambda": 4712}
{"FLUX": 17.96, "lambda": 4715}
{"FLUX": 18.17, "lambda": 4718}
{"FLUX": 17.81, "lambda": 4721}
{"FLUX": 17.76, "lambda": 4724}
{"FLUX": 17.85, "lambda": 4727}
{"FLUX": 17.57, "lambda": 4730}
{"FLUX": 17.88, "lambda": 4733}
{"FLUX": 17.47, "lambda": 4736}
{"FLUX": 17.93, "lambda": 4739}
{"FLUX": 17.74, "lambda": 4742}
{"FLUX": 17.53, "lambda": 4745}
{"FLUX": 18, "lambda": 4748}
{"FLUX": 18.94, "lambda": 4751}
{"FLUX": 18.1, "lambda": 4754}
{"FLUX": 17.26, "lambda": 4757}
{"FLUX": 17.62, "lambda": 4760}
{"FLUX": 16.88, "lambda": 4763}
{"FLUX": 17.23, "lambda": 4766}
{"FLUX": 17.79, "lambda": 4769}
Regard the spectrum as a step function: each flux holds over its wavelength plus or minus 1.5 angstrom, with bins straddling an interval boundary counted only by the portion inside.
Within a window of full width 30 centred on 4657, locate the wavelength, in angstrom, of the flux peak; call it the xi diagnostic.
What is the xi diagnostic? 4652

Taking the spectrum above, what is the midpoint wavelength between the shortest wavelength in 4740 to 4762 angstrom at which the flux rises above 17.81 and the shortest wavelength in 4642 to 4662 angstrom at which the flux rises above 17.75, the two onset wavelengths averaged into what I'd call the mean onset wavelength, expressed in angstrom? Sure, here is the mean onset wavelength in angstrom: 4695.5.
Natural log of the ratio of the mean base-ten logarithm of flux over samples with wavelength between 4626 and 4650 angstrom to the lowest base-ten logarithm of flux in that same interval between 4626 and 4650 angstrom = 0.017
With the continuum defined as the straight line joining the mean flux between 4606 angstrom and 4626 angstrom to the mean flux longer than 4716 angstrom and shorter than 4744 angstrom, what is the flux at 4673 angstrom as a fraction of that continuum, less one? -0.01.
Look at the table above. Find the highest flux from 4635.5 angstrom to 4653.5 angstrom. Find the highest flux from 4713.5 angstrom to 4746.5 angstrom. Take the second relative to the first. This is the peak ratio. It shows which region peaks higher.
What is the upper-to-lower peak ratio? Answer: 0.98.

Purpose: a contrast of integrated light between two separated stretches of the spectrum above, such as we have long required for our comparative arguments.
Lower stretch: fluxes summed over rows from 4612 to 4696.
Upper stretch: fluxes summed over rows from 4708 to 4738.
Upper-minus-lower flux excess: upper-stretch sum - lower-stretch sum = -326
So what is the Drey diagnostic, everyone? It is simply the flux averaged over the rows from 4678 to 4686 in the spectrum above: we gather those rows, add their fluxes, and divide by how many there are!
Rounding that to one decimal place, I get 18.1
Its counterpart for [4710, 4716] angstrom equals 17.9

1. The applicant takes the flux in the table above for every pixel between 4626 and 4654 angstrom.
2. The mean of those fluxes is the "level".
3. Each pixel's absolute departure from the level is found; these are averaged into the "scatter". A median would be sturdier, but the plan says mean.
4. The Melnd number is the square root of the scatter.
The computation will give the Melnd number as 0.66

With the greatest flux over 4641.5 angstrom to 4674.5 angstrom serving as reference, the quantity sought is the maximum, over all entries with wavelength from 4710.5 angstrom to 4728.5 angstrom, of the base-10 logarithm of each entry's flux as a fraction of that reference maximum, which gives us -0.010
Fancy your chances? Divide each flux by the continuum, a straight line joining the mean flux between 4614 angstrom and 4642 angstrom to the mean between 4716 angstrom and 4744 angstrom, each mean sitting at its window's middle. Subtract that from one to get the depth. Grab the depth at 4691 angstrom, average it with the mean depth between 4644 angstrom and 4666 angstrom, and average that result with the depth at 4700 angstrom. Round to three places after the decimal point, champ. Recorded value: -0.008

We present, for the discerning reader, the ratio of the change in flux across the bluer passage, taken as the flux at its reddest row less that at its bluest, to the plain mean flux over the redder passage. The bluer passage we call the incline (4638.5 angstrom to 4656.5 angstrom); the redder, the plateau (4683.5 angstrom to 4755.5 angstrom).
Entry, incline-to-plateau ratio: -0.045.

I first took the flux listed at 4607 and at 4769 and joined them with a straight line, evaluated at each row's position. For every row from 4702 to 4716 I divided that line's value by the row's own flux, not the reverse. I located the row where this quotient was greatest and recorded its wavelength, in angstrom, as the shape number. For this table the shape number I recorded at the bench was 4709 angstrom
